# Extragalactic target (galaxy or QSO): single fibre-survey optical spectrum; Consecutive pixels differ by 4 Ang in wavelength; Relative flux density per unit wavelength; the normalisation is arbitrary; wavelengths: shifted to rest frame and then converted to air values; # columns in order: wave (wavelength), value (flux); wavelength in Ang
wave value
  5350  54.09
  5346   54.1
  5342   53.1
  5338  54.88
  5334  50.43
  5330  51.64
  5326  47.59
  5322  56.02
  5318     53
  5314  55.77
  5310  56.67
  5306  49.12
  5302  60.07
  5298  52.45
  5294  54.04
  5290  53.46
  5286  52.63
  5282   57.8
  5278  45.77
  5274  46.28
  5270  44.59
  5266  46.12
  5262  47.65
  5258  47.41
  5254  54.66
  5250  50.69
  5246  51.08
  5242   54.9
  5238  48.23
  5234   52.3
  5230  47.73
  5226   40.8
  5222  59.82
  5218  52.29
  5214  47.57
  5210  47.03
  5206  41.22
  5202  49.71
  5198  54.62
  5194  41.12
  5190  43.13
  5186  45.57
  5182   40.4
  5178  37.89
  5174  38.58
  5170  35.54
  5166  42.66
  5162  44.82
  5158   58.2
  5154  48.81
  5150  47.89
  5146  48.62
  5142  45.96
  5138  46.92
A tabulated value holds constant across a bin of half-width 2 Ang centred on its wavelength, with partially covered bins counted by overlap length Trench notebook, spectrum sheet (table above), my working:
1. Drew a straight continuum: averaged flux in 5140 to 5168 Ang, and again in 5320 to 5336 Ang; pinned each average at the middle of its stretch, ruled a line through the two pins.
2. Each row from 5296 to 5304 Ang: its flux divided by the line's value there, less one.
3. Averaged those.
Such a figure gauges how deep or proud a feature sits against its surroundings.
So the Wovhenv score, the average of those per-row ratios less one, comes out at 0.105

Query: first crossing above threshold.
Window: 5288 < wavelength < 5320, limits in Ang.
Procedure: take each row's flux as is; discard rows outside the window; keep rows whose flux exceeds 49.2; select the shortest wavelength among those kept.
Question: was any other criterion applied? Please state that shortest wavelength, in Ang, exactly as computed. 5290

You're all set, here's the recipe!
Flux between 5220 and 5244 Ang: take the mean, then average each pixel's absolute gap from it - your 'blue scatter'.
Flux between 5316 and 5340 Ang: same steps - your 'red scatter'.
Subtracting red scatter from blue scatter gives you 2.7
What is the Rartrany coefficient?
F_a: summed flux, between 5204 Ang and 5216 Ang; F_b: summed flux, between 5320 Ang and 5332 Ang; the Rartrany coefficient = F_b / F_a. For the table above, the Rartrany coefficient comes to 1.14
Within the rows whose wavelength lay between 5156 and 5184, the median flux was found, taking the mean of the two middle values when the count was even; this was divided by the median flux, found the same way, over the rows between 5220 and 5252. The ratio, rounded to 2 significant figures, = 0.79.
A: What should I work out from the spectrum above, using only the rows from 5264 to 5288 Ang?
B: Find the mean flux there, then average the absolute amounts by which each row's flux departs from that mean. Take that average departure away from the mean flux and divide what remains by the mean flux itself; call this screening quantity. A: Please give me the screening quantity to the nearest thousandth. 0.913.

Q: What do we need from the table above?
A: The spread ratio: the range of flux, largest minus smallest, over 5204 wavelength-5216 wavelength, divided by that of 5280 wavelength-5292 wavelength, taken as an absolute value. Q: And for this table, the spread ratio 1.2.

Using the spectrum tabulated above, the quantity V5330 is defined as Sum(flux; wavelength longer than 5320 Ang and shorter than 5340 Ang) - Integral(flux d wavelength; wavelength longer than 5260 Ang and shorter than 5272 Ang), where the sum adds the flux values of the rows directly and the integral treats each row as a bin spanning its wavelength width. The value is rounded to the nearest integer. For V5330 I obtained -293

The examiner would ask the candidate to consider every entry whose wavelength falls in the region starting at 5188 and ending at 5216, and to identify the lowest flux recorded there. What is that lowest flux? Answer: 41.12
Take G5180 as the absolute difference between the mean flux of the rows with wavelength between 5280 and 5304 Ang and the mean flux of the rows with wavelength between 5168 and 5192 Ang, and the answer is 15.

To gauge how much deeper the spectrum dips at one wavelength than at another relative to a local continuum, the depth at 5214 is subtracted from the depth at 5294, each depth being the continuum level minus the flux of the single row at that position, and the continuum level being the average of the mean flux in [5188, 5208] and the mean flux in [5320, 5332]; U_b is -6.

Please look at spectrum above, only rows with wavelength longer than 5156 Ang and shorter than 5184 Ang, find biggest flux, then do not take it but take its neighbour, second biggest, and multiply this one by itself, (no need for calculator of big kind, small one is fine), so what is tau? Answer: 2009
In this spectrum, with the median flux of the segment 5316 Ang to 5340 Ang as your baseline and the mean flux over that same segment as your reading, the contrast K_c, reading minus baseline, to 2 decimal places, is -0.06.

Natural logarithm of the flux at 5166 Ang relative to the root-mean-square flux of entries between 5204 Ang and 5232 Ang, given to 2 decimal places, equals -0.13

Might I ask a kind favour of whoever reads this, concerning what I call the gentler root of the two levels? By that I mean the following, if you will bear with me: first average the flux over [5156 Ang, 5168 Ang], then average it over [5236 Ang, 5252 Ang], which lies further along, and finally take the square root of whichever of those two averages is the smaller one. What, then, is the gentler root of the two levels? 6.97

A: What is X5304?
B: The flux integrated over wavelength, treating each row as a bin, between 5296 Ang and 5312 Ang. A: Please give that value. 873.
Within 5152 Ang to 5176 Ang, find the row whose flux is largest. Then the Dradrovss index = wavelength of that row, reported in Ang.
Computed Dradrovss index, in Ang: 5158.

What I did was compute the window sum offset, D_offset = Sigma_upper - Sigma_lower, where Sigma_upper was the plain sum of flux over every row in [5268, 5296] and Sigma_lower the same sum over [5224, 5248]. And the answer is 60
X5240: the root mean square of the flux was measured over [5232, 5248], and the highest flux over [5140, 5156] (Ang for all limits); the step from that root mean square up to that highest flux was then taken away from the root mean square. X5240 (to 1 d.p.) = 54.6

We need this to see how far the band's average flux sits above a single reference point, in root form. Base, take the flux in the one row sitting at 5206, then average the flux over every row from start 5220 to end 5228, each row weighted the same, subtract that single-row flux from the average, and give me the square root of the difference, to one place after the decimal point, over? 3.0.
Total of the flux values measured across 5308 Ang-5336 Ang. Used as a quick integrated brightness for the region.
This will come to 371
